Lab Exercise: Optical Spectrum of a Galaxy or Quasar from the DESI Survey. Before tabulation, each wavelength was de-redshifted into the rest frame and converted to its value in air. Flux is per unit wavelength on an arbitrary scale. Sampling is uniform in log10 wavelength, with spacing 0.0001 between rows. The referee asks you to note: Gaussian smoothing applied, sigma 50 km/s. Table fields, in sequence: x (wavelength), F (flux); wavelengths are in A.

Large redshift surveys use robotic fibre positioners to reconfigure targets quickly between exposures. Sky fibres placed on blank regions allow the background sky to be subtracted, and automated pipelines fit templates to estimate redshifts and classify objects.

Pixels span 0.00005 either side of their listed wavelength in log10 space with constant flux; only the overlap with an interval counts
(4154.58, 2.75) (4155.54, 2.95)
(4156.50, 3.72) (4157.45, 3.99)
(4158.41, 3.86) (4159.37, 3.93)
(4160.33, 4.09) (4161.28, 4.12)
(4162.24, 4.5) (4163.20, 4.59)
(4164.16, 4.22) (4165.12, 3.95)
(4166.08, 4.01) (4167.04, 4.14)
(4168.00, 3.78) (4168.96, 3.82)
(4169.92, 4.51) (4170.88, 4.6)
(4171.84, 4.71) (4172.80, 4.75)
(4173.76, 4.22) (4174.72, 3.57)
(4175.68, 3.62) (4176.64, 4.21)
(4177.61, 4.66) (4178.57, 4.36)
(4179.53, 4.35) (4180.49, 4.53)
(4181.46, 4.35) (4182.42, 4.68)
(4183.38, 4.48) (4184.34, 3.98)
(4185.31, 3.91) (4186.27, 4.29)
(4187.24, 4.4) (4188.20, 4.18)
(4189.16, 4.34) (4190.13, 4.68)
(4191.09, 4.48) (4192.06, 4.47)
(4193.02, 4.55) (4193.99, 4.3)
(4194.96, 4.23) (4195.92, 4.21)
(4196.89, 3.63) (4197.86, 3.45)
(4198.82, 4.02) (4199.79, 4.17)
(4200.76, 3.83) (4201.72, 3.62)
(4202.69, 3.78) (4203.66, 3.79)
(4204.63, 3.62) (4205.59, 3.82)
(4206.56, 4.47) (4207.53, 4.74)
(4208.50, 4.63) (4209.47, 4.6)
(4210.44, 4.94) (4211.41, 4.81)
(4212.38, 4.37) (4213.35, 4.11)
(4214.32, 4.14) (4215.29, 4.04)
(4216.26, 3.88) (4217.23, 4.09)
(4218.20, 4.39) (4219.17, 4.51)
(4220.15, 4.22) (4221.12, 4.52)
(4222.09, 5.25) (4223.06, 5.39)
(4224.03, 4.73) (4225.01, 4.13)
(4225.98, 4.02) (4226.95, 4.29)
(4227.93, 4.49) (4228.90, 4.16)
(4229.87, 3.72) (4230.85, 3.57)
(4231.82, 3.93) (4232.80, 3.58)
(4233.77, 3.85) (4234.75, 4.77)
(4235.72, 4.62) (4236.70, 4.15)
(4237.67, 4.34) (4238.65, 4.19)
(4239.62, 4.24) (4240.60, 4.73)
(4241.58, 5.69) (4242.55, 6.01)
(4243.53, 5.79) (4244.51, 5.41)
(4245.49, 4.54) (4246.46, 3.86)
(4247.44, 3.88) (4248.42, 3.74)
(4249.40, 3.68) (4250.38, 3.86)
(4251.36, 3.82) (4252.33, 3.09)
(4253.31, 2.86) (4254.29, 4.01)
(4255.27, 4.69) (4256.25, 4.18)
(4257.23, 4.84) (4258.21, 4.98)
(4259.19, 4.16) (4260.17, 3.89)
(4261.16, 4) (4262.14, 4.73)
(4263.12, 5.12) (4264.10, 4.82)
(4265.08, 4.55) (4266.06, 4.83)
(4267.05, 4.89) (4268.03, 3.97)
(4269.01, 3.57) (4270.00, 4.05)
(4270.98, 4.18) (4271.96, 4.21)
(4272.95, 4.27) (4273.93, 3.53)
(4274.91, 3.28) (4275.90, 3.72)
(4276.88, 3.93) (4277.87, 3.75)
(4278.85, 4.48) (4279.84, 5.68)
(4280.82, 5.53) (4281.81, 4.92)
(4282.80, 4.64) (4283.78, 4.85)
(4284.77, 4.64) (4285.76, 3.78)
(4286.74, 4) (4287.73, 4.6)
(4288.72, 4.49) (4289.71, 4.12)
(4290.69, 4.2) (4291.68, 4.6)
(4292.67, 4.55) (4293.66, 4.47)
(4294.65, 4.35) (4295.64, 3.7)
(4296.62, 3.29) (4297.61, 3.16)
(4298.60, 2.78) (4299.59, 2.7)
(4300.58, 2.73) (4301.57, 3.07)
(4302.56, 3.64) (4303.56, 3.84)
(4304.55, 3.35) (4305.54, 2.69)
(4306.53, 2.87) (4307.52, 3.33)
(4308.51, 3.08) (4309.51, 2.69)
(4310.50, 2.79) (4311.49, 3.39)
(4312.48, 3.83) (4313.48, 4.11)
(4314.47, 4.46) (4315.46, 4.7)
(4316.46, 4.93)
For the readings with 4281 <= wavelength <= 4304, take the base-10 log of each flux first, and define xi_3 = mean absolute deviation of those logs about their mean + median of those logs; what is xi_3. 0.684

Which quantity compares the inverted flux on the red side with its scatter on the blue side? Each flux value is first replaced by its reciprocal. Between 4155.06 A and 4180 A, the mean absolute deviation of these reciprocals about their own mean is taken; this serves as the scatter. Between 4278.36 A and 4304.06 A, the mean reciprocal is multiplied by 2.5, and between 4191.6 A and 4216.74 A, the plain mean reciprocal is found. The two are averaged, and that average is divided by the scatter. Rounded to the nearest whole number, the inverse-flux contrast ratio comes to 22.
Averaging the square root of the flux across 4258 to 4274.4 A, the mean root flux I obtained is 2.08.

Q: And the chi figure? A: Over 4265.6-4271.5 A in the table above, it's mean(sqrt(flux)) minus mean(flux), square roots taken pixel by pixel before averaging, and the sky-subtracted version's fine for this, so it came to -2.19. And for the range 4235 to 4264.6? -2.31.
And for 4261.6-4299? -2.21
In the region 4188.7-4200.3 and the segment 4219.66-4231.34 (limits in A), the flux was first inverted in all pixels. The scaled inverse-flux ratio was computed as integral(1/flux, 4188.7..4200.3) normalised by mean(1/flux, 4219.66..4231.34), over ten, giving 1.20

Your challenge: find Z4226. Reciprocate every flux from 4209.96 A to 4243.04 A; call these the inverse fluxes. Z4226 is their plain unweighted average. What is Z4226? 0.230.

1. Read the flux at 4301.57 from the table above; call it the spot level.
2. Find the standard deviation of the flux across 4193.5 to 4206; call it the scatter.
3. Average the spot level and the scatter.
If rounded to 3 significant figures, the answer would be 1.67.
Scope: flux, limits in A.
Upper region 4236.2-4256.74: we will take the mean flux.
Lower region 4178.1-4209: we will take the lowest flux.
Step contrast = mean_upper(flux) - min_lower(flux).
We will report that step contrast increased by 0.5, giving 1.4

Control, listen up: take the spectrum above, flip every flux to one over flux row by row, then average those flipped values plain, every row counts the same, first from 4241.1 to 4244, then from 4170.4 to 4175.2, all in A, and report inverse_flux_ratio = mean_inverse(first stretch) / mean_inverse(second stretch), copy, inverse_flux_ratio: 0.74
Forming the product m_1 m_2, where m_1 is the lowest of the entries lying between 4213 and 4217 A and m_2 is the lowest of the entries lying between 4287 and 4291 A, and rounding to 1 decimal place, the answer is 16.0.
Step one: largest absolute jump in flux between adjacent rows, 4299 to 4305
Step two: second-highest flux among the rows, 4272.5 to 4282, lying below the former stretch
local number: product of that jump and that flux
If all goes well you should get 3.2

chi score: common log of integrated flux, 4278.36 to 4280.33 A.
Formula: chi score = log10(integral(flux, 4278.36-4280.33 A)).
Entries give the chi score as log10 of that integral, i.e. 1.00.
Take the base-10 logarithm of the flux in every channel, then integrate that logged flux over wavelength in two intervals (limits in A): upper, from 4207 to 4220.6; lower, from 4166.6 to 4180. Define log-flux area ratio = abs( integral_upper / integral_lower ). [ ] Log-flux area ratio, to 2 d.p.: 1.04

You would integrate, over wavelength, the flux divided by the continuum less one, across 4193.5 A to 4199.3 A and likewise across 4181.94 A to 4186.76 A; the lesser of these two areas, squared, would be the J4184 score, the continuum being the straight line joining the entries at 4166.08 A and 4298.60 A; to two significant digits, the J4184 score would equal 0.14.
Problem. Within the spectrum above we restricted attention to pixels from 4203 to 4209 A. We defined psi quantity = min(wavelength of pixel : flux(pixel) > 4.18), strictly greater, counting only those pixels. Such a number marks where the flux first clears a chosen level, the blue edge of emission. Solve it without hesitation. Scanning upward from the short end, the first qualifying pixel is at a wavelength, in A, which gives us 4206.56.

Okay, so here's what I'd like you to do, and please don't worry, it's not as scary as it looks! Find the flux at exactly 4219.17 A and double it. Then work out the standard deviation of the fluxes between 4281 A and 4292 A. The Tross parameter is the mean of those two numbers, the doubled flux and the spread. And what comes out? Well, 4.7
